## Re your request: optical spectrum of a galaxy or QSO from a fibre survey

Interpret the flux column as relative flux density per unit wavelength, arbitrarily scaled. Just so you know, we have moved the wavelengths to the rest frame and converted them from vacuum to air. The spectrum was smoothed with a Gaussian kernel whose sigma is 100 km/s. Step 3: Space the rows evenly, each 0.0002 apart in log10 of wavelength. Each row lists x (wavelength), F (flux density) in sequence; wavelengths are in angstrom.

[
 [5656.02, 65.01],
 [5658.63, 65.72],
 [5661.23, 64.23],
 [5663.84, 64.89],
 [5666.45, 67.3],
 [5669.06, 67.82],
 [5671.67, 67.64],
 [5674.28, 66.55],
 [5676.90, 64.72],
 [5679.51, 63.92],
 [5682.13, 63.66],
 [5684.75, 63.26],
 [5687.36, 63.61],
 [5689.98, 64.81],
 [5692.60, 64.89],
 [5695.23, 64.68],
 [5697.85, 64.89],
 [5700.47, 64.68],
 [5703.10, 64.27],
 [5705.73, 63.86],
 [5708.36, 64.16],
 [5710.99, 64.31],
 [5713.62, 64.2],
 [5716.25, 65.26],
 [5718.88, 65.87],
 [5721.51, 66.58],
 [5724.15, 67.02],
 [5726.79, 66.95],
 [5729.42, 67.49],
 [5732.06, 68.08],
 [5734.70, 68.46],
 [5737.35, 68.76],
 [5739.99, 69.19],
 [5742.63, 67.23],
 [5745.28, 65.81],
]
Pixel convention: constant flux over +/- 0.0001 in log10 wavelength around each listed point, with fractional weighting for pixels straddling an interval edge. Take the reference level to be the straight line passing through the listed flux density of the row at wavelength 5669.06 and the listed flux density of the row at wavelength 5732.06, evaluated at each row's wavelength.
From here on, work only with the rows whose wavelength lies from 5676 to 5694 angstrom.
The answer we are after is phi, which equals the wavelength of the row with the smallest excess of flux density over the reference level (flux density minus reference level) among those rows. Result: 5684.75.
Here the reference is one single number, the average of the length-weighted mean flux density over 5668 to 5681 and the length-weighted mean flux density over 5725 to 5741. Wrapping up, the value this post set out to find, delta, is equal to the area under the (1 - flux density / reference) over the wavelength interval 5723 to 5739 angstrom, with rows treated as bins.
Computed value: -0.18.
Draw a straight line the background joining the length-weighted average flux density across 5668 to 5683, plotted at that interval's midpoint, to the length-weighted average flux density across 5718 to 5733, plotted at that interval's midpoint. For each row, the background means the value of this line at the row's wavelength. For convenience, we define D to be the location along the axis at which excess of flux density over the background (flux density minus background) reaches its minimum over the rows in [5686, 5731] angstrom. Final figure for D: 5705.73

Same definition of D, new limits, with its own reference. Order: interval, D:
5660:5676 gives 5661.23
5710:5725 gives 5713.62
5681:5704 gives 5684.75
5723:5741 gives 5726.79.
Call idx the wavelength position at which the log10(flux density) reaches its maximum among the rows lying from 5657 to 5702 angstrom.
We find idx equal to 5669.06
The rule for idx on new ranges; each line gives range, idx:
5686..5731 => 5729.42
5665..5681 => 5669.06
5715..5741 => 5739.99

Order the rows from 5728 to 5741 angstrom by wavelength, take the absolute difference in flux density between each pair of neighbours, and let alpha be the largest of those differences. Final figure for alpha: 0.6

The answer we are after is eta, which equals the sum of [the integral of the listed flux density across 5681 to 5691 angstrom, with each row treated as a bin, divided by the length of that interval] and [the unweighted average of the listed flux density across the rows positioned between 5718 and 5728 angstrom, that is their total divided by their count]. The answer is 130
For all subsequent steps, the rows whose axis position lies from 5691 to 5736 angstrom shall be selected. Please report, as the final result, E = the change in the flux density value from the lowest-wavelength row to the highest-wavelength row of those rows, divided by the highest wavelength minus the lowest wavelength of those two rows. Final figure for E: 0.085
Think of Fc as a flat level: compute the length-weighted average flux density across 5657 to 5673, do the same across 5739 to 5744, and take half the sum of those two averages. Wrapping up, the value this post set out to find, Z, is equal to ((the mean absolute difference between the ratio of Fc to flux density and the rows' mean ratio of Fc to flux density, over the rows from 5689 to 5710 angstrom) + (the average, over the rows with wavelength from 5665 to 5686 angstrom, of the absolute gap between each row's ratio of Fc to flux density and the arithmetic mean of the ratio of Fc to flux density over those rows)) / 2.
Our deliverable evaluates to 0.016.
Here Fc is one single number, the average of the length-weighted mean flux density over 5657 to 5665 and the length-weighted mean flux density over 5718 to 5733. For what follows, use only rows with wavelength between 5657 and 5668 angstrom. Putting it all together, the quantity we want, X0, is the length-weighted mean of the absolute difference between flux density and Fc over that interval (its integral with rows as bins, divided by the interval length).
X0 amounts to 1.1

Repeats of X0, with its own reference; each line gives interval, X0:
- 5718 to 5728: 0.7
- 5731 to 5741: 2.6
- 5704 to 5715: 1.8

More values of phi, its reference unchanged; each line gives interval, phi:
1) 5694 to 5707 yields 5705.73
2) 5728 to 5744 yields 5742.63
